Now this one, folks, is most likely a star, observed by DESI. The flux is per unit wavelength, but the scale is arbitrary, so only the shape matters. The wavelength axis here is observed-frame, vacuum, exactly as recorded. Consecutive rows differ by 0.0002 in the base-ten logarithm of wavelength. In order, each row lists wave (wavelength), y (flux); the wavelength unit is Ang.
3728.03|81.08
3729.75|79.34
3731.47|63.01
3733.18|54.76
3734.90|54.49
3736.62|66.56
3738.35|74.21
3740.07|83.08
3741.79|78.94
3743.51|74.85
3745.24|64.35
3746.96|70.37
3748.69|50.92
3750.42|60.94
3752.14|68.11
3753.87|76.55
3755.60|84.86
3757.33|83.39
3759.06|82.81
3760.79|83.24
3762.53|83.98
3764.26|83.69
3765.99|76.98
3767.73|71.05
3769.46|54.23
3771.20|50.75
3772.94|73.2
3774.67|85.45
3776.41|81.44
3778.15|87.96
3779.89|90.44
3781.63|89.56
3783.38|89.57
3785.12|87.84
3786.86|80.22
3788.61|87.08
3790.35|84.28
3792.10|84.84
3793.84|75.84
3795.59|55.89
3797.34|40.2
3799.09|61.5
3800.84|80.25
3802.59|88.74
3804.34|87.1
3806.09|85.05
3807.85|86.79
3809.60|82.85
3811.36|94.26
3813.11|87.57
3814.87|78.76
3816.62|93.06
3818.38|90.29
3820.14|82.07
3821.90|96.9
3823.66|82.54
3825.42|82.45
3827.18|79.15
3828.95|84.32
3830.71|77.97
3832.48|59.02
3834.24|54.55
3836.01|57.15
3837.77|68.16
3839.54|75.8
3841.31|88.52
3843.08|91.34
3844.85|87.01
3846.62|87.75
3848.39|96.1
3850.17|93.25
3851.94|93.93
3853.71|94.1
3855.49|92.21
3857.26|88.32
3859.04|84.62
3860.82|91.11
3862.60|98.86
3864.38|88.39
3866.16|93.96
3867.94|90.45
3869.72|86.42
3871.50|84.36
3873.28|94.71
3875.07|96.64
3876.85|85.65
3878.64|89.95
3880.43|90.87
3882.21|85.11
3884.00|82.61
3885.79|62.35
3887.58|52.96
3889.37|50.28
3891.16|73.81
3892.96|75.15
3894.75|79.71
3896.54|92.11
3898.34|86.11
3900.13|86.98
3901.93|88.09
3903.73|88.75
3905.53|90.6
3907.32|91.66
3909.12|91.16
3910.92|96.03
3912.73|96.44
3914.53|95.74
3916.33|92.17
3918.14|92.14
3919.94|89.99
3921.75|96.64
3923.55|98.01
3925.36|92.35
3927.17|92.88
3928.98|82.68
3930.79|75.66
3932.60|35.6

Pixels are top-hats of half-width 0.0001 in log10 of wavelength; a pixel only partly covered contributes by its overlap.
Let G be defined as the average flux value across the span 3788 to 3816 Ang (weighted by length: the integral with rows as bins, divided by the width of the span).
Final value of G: 79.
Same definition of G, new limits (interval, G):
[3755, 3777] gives 76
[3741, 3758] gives 71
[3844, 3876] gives 91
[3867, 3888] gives 84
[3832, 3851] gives 78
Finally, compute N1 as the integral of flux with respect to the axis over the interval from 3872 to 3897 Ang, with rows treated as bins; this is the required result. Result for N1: 1982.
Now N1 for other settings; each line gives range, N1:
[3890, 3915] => 2187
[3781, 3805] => 1868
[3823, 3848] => 1929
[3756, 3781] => 1950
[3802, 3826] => 2090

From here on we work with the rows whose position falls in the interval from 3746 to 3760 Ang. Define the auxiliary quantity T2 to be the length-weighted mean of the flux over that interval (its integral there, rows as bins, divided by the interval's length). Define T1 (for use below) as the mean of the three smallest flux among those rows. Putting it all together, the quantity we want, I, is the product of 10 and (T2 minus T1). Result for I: 123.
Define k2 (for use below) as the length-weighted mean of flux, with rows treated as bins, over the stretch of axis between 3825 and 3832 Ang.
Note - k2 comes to 80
